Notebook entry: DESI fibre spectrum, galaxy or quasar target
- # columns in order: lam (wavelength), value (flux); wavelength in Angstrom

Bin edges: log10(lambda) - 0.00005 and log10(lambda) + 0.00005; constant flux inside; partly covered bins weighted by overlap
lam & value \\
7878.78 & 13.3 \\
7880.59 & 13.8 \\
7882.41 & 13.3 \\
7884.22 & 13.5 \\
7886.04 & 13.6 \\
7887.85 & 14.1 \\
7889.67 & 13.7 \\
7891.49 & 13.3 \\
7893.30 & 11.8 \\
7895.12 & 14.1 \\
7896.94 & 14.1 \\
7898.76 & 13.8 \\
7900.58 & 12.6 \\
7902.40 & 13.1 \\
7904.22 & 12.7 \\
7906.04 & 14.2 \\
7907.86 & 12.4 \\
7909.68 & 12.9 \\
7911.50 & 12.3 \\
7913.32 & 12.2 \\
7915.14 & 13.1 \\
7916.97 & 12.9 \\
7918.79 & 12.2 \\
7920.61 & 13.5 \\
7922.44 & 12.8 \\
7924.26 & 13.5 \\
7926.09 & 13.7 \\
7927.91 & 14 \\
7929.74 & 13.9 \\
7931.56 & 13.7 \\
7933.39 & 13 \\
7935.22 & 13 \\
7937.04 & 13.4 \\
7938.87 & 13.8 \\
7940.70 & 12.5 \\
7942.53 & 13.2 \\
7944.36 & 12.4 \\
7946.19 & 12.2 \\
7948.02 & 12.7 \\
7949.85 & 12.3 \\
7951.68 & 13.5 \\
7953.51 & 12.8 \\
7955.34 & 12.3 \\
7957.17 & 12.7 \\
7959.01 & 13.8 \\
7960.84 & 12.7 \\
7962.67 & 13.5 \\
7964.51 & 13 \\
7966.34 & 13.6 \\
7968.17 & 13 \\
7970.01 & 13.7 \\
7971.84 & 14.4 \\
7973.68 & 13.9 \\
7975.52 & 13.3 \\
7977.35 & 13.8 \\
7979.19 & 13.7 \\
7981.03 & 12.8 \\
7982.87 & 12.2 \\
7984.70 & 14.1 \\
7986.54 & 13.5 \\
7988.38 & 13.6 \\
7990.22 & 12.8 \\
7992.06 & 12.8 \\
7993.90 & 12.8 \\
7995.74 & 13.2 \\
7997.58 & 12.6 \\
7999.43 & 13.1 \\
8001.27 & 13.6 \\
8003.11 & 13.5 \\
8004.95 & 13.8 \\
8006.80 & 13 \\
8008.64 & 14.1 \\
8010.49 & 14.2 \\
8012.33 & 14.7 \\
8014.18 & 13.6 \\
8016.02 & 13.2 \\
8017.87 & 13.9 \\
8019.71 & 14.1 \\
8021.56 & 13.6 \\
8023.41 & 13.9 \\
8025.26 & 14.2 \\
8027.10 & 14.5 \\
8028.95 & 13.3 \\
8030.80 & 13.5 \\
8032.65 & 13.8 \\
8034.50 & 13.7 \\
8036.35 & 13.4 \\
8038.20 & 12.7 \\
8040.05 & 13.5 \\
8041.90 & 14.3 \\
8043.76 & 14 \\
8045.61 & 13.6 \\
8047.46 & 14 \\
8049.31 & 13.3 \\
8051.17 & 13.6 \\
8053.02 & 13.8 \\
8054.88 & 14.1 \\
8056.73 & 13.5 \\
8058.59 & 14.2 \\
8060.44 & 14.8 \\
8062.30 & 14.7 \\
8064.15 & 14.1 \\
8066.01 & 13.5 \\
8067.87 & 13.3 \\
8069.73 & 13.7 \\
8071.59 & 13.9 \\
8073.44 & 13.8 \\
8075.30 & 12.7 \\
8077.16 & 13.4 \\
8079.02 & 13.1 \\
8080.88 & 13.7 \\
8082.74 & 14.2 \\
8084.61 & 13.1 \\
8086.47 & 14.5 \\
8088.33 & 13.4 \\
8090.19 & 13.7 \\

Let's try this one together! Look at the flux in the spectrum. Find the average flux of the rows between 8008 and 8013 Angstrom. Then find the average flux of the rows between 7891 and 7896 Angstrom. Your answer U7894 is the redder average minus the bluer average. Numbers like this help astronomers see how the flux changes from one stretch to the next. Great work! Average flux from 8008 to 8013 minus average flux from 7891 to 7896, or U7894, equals 1.3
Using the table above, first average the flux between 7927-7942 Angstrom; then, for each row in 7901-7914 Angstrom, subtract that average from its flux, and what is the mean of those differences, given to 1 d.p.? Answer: -0.6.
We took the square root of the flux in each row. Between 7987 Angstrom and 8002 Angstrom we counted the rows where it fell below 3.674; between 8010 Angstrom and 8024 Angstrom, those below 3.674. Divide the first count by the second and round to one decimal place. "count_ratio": 6.0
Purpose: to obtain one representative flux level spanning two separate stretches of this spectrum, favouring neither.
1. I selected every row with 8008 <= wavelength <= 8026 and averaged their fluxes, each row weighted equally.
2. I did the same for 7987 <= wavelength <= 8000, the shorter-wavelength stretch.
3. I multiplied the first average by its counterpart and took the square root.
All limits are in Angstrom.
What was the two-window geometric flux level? 13.5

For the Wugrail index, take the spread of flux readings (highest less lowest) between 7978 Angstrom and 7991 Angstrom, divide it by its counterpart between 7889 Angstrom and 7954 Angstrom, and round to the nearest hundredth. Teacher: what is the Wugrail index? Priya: 0.79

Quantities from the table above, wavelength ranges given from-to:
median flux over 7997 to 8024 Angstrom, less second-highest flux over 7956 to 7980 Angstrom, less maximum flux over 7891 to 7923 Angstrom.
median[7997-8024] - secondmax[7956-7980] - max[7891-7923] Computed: -14.50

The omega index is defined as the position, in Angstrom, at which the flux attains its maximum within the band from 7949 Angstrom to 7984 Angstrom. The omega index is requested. 7971.84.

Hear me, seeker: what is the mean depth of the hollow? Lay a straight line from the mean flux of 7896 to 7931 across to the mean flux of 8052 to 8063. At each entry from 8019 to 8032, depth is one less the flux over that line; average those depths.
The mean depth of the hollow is 0.006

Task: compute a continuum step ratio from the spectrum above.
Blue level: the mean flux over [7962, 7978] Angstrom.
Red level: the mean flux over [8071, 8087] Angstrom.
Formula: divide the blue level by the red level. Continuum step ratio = 1.00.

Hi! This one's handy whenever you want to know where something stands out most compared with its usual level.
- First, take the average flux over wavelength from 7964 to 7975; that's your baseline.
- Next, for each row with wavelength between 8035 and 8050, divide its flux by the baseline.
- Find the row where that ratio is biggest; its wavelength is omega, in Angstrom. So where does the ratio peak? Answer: 8041.90 Angstrom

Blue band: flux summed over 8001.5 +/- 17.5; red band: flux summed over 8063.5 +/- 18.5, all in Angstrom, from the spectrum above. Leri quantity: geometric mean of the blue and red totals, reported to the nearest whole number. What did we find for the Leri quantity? 265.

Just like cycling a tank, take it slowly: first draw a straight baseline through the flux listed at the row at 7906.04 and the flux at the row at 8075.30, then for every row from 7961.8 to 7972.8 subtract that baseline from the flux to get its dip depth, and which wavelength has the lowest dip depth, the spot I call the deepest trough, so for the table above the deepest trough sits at 7964.51 Angstrom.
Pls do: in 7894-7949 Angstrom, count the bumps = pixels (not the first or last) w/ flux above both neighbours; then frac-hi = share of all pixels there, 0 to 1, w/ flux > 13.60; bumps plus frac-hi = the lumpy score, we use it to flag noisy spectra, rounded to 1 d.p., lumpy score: 8.3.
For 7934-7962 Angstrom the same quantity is 5.1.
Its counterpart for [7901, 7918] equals 3.1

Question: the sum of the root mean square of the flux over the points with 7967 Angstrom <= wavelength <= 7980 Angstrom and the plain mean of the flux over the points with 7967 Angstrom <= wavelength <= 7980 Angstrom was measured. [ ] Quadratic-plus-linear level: 27.4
